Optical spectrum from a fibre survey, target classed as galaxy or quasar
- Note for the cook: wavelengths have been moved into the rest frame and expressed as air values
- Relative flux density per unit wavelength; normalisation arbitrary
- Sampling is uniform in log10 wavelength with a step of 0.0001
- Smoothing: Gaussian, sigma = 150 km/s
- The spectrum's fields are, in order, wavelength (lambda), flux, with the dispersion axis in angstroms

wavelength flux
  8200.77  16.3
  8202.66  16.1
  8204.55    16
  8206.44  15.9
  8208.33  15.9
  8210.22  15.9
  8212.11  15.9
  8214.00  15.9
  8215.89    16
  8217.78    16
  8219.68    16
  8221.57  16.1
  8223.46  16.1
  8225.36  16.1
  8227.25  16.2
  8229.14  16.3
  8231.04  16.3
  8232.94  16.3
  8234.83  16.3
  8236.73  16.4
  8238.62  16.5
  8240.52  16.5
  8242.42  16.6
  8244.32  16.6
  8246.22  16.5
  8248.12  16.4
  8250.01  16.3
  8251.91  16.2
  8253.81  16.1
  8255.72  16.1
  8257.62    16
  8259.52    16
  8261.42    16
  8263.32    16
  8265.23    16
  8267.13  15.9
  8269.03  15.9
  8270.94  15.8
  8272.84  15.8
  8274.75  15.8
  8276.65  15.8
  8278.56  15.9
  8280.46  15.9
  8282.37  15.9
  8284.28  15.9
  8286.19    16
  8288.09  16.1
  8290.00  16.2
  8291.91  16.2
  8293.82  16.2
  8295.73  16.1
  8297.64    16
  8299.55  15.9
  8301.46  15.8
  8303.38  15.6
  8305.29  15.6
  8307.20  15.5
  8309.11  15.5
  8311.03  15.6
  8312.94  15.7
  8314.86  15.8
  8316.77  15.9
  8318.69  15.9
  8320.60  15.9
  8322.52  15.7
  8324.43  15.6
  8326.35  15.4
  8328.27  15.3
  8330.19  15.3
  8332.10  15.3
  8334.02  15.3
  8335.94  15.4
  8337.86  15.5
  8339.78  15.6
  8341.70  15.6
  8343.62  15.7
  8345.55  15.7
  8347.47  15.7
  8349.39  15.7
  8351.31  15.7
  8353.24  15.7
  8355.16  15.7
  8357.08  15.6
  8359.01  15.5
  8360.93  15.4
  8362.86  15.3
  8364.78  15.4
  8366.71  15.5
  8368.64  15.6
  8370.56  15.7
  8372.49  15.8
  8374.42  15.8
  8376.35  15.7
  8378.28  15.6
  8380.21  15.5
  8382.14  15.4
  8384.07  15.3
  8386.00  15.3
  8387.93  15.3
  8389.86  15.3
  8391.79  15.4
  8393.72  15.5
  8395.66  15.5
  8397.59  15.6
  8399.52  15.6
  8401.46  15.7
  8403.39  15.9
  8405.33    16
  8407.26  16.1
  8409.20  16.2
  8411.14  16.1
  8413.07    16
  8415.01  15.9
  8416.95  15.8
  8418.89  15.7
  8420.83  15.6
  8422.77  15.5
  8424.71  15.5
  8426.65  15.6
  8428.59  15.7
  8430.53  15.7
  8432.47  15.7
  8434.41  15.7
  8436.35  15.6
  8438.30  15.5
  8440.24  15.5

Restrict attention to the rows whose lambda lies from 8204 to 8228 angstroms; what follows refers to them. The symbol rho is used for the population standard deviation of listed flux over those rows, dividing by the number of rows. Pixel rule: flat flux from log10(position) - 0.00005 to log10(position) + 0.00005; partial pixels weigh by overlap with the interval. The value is 0.10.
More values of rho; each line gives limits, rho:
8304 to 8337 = 0.21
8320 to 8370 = 0.17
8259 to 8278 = 0.09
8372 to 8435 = 0.24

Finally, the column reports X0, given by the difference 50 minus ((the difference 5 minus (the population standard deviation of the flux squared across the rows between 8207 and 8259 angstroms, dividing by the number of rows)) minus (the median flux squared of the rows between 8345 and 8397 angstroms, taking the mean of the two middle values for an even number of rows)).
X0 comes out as 292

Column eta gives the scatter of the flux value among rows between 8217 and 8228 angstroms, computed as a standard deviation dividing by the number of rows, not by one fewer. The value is 0.07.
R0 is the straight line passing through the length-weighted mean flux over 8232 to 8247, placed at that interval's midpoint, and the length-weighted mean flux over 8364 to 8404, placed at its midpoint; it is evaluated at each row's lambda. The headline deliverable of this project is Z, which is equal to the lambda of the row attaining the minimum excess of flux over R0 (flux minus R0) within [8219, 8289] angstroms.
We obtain 8219.68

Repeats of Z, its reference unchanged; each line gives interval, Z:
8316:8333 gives 8328.27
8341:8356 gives 8341.70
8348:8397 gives 8362.86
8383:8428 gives 8384.07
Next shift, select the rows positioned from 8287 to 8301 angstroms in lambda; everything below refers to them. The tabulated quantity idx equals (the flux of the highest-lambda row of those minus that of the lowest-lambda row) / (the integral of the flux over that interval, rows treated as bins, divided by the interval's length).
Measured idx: -0.012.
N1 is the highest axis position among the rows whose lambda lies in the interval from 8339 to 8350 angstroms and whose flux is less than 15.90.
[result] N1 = 8349.39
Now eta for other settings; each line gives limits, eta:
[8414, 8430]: 0.13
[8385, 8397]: 0.09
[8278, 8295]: 0.13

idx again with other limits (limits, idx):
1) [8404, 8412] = 0.006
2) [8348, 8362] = -0.019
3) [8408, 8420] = -0.031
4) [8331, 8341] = 0.019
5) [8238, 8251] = -0.012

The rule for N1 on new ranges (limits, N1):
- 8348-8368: 8366.71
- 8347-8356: 8355.16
